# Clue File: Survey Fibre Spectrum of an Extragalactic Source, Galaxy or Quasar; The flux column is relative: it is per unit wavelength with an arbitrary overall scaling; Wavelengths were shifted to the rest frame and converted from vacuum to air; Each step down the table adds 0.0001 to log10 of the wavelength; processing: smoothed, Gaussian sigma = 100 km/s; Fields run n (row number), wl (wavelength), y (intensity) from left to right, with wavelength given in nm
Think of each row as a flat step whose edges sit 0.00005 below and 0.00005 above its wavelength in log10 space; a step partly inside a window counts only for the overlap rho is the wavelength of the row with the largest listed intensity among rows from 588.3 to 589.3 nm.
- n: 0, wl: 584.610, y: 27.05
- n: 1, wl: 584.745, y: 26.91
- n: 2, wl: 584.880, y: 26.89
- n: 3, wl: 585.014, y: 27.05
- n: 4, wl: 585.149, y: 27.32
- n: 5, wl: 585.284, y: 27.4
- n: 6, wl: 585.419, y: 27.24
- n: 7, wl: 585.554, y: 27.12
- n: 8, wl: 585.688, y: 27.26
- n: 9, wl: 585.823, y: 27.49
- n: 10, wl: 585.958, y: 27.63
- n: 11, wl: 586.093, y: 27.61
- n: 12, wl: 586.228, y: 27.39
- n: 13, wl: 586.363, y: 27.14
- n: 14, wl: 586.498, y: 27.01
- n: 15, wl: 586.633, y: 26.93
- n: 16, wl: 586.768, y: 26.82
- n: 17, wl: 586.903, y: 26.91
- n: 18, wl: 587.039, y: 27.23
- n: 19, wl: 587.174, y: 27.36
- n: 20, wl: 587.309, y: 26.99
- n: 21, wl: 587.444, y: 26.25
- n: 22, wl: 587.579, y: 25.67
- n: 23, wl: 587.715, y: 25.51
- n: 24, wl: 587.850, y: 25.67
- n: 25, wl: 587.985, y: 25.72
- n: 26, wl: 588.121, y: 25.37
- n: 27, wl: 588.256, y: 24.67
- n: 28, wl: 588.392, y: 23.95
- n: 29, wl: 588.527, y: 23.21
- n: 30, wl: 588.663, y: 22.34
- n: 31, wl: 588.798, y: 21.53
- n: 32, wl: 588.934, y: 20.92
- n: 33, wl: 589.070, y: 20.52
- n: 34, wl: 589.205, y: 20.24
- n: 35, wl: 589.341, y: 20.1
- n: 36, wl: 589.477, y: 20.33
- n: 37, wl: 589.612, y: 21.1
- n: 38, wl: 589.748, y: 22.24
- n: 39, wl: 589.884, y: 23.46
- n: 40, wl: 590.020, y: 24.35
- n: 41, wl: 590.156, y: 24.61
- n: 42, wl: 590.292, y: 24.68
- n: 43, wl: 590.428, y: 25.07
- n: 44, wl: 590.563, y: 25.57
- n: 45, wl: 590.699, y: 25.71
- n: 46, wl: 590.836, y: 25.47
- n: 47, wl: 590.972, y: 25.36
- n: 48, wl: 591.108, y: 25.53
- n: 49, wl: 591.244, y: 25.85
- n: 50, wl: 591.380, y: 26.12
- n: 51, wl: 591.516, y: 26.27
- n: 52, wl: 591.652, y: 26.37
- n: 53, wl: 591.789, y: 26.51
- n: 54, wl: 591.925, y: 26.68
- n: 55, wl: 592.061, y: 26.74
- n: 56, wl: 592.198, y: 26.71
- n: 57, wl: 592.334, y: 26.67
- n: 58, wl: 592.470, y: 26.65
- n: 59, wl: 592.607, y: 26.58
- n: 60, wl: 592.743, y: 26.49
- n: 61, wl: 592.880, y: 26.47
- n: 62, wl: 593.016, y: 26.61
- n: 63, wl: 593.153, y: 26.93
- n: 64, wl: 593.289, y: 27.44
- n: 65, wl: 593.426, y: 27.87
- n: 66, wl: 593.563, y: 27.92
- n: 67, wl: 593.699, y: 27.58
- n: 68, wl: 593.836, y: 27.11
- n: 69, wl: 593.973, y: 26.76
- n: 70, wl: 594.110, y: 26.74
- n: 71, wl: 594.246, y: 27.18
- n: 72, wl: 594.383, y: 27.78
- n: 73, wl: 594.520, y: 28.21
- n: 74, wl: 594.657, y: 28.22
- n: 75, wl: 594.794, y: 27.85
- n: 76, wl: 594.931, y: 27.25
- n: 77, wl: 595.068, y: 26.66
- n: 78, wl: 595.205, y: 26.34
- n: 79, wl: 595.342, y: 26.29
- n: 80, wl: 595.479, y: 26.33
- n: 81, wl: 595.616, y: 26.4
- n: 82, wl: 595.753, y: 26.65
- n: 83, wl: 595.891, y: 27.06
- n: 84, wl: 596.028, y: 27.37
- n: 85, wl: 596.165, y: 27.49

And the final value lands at 588.392 nm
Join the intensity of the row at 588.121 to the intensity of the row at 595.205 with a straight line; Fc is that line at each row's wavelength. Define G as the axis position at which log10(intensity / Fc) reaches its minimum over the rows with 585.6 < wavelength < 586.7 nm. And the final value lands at 586.633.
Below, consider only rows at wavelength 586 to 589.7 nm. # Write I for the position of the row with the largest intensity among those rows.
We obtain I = 586.093 nm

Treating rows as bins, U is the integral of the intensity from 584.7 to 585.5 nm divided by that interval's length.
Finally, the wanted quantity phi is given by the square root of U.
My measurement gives 5.21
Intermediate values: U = 27.1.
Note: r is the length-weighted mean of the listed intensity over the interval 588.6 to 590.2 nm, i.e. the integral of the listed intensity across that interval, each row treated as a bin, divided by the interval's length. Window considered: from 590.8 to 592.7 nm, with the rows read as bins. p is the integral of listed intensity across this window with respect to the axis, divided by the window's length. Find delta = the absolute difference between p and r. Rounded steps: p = 26.3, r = 21.8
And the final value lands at 4.5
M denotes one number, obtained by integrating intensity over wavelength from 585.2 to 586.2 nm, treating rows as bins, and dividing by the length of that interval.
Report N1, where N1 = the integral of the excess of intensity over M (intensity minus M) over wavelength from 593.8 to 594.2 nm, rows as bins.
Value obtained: -0.21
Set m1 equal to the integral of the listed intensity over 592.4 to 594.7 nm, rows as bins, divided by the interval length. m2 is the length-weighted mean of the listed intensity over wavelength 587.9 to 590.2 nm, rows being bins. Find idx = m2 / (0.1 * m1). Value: 8.3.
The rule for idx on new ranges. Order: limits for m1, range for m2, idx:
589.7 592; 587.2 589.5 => 9.3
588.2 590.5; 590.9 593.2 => 11.7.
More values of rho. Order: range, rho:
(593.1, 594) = 593.563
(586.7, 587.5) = 587.174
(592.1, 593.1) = 592.198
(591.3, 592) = 591.925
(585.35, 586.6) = 585.958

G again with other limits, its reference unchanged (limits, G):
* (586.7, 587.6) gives 587.579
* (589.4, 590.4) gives 589.477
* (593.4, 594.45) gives 594.110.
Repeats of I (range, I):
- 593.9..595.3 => 594.657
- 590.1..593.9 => 593.563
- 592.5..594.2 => 593.563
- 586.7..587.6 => 587.174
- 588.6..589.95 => 589.884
